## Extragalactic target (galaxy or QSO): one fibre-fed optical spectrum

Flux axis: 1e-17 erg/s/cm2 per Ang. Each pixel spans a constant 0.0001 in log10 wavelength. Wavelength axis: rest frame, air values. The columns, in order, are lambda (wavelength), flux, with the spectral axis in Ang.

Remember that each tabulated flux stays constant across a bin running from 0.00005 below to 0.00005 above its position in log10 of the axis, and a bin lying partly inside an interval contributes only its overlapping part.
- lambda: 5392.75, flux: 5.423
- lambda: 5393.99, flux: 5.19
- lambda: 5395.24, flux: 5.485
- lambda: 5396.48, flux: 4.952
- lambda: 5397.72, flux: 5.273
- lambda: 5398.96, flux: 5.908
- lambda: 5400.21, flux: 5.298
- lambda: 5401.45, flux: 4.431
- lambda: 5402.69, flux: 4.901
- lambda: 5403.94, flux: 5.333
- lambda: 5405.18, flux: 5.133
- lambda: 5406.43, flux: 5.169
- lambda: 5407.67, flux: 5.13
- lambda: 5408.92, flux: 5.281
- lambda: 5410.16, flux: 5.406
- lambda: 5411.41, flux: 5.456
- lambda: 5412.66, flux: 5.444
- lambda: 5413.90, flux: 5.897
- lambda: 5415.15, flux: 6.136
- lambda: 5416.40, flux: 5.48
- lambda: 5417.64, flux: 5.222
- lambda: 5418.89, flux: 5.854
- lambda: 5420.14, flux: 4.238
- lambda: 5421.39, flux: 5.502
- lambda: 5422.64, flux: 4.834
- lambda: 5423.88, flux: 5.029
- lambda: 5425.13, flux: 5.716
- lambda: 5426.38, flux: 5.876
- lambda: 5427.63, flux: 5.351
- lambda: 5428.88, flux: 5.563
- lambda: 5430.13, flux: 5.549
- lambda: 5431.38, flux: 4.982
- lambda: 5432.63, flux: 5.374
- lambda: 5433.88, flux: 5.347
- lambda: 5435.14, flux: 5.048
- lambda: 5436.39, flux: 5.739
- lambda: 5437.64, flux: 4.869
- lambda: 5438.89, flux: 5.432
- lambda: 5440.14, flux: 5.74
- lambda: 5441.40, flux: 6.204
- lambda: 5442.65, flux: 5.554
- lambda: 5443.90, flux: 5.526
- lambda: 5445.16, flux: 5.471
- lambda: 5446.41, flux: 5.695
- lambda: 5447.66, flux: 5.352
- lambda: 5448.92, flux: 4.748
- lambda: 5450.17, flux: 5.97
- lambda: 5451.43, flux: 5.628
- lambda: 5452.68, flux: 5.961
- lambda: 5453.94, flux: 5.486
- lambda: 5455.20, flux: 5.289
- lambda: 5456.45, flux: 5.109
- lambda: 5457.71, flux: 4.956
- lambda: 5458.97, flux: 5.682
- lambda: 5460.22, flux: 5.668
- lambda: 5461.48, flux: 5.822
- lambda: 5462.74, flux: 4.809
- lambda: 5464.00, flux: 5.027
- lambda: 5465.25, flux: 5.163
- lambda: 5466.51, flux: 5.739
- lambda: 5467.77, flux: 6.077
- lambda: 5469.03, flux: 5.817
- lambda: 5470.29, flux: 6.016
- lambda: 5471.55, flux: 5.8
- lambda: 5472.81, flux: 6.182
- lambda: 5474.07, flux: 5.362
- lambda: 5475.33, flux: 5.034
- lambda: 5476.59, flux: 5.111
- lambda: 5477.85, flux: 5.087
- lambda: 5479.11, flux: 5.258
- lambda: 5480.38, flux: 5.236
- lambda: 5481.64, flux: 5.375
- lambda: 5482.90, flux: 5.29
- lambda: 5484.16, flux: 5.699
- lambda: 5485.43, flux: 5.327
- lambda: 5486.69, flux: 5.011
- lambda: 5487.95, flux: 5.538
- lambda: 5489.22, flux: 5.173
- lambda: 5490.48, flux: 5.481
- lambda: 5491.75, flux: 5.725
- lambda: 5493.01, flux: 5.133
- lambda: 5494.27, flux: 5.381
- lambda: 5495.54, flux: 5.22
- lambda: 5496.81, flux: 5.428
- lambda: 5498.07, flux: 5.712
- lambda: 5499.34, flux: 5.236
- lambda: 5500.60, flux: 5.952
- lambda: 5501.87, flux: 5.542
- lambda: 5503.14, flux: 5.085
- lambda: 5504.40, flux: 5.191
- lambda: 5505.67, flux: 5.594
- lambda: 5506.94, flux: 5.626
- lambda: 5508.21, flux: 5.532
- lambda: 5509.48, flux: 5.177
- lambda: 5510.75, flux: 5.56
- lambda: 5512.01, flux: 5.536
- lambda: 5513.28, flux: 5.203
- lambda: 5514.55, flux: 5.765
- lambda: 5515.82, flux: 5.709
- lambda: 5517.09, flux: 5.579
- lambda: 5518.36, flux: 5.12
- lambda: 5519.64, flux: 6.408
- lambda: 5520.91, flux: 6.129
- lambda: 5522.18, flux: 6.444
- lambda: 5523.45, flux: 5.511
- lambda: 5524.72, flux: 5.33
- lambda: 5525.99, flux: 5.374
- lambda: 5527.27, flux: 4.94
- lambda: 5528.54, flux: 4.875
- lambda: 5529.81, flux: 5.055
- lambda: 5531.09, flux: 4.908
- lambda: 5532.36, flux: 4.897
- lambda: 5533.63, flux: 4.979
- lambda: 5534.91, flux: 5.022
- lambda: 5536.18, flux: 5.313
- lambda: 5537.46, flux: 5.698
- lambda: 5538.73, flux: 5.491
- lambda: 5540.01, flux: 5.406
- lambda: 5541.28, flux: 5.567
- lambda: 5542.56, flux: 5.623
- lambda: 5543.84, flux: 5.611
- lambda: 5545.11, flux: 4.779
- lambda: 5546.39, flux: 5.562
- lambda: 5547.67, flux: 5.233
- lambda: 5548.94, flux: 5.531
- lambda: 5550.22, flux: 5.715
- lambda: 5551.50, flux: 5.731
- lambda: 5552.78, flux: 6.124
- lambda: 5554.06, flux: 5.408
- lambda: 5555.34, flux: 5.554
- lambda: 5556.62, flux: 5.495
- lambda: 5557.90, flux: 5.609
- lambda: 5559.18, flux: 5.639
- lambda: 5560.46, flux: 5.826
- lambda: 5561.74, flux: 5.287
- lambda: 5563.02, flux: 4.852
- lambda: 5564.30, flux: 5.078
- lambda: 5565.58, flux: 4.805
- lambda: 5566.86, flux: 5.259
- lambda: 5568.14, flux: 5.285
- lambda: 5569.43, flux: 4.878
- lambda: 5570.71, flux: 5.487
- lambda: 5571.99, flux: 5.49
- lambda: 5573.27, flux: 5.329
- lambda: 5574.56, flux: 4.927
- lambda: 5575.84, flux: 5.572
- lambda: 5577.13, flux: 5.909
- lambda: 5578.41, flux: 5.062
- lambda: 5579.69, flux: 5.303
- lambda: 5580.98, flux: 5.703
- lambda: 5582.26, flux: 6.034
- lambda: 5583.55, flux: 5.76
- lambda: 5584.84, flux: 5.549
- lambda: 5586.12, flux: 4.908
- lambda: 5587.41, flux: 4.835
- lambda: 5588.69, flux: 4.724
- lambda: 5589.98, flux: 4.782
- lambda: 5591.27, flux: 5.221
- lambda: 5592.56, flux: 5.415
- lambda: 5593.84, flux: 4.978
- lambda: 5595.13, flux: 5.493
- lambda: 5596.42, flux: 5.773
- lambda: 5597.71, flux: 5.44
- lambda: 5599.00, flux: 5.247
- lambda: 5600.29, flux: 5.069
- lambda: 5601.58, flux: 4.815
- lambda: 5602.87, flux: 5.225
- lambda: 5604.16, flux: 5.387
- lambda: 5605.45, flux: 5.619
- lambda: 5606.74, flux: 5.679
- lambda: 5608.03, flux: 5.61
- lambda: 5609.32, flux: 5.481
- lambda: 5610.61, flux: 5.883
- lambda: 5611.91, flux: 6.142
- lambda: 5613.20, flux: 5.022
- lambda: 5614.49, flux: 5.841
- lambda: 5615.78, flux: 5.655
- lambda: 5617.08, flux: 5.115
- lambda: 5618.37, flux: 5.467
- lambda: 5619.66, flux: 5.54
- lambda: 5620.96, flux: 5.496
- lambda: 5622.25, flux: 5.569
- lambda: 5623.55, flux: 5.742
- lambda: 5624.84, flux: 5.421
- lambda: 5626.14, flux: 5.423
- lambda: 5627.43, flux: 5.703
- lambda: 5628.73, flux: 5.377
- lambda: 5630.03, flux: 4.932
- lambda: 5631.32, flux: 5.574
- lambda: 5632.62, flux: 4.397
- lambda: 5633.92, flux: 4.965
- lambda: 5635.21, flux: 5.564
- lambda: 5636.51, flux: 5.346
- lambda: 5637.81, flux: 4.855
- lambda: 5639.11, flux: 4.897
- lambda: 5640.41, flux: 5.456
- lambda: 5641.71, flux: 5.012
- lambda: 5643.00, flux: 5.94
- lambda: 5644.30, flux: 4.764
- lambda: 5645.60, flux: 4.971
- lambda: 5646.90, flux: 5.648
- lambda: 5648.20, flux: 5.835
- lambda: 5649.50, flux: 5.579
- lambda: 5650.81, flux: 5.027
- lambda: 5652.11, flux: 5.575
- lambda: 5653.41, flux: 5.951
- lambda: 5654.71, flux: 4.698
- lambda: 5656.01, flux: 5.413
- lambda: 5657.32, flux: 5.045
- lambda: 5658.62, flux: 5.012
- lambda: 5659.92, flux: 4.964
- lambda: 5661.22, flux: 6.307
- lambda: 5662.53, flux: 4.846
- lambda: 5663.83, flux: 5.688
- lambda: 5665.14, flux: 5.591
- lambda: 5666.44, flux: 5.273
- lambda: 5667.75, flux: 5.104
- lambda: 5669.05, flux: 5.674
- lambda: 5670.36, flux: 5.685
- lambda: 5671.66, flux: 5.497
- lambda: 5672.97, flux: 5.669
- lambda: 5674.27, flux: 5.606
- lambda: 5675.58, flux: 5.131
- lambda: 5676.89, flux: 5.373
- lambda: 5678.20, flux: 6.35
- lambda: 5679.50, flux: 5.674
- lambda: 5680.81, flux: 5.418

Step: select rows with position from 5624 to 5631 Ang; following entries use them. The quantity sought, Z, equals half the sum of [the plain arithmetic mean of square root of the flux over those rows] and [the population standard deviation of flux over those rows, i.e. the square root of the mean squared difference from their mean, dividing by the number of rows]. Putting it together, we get 1.28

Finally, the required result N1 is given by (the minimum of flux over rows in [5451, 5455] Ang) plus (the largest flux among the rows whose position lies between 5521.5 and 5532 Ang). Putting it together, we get 11.9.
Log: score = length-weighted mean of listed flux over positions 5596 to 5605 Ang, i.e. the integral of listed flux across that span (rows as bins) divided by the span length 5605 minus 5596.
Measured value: 5.27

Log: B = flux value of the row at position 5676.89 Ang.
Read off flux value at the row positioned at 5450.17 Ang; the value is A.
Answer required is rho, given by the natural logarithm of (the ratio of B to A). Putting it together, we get -0.11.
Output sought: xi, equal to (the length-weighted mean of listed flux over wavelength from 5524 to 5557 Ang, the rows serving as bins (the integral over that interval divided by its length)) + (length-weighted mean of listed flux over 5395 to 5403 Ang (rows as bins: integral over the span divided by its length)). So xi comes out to 10.5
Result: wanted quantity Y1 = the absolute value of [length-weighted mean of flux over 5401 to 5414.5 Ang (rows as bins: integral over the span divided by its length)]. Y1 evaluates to 5.24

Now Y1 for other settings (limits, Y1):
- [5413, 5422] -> 5.48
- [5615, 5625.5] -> 5.50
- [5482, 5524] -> 5.52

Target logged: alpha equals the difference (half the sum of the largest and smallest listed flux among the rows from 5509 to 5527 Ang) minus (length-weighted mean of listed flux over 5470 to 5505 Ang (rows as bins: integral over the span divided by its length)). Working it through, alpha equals 0.4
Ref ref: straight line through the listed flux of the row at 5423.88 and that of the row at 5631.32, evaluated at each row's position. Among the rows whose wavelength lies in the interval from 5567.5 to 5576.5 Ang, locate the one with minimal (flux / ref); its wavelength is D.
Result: 5569.43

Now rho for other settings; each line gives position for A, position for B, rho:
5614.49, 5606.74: -0.03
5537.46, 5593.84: -0.14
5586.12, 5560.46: 0.17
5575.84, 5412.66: -0.02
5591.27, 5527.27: -0.06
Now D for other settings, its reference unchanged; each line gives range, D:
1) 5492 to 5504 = 5503.14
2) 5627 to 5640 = 5632.62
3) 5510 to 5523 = 5518.36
